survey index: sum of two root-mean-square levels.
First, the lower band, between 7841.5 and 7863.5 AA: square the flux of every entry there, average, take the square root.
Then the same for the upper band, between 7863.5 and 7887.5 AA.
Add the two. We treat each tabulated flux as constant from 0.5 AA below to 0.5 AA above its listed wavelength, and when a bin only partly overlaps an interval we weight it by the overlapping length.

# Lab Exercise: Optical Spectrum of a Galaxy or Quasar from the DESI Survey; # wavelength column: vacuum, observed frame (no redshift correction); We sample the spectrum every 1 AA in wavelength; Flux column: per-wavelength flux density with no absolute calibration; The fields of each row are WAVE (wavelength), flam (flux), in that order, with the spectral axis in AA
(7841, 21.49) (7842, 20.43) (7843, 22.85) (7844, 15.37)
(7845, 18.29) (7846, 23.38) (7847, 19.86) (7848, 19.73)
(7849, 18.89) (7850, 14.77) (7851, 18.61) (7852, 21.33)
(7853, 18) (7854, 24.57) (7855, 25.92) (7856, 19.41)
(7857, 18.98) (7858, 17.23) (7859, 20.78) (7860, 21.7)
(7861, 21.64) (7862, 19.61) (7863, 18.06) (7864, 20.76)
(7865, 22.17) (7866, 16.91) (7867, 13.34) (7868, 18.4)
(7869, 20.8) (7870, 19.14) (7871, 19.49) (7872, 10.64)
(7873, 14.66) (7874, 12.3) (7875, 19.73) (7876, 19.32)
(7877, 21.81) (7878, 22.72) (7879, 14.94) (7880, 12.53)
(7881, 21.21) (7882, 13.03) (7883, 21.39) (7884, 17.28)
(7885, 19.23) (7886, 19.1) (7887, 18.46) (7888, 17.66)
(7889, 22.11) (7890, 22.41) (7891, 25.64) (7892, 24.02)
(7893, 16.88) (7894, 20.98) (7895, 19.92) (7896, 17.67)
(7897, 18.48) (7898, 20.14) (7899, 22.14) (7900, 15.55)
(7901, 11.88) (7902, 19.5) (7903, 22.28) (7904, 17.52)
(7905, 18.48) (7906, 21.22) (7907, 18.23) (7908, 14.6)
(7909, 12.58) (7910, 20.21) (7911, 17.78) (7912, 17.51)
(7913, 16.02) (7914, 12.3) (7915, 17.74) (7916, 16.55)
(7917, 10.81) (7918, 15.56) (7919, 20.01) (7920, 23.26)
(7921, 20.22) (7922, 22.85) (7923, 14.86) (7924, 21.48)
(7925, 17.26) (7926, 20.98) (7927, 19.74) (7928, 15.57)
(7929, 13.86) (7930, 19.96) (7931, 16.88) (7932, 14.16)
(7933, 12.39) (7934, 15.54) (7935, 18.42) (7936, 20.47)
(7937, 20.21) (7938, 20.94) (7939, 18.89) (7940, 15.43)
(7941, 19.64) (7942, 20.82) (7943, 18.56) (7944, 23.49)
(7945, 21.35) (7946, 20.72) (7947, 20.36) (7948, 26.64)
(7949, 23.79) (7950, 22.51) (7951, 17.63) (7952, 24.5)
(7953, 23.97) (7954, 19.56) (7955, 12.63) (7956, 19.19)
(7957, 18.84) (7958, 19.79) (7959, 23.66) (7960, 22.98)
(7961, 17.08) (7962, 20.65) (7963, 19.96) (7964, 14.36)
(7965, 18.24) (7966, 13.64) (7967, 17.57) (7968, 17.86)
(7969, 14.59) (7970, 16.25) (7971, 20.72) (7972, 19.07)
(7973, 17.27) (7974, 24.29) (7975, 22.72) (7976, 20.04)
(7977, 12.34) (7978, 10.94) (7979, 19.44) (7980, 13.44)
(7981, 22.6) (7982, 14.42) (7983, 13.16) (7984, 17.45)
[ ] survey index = 38.4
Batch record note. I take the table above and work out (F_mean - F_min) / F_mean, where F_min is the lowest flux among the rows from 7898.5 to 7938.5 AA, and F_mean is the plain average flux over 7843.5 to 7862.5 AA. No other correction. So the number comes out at 0.46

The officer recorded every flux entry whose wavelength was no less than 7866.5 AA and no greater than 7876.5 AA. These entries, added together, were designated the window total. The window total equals 168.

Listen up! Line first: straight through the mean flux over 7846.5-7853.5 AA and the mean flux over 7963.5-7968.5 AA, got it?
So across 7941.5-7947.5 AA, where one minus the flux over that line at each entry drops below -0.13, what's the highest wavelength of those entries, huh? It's 7947 AA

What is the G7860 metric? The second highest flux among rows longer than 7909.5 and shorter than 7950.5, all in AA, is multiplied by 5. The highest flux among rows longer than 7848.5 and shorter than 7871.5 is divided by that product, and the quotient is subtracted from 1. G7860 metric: 0.782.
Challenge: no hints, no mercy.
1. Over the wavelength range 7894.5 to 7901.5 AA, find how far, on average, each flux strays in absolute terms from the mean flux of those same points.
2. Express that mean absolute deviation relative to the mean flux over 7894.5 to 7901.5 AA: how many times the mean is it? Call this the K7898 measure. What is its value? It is 0.140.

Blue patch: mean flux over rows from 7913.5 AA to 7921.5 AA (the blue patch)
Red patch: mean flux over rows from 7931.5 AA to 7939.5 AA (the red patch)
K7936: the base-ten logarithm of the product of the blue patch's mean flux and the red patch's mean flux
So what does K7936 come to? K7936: 2.48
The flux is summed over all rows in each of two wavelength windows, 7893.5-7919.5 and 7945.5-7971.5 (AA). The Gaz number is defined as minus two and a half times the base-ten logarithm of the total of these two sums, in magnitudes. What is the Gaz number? -7.46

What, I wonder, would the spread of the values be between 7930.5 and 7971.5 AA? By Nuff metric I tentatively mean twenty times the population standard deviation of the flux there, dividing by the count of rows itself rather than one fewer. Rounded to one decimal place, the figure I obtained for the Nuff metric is 66.9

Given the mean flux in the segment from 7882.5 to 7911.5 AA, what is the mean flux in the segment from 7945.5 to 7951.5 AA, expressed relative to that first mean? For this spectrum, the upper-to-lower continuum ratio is 1.15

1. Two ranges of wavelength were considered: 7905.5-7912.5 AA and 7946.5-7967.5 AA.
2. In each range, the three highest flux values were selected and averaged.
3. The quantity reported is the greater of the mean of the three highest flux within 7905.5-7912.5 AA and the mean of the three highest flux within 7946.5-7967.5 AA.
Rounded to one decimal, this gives 25.0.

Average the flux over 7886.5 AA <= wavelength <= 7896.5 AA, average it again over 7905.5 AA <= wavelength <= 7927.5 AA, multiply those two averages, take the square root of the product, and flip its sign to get -19.1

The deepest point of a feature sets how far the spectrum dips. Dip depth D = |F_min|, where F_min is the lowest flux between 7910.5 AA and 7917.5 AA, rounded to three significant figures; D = 10.8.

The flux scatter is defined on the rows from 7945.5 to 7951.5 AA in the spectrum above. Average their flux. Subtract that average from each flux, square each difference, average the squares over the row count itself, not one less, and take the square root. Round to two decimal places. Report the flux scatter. 2.84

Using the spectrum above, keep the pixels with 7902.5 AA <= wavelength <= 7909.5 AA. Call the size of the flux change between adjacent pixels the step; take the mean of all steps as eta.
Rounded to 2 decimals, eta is 2.85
